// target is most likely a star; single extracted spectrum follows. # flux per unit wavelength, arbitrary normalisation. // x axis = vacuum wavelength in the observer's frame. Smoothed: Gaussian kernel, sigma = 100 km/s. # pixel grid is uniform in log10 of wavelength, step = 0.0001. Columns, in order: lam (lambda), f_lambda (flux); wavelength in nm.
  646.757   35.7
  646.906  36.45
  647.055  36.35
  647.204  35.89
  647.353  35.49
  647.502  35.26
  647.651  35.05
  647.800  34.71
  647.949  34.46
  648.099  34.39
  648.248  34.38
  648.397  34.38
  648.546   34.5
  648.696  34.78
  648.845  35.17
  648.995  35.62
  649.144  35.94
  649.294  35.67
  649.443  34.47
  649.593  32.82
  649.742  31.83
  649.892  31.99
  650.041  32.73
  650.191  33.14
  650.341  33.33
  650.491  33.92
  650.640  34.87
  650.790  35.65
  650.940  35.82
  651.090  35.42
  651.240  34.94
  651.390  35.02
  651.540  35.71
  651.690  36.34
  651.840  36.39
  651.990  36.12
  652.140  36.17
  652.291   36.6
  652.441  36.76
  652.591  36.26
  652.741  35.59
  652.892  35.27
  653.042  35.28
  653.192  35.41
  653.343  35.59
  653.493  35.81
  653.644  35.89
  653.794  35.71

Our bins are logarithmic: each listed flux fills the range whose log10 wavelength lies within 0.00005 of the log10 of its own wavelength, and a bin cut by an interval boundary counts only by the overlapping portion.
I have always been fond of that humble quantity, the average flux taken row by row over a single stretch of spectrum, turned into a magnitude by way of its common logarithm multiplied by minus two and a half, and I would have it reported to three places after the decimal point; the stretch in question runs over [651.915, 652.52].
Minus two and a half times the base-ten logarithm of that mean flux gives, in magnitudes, -3.903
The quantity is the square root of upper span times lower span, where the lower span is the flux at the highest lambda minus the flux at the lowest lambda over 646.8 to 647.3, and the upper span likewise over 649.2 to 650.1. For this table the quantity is 1.28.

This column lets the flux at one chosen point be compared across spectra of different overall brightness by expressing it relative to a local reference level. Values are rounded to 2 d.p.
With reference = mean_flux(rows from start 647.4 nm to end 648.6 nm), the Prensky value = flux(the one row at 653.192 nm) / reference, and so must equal 1.02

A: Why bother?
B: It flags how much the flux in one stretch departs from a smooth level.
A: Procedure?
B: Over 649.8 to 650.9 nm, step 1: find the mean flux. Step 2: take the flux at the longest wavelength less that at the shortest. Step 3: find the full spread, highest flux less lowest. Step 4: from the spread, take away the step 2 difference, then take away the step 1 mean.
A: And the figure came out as -33.7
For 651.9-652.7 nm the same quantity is -35.9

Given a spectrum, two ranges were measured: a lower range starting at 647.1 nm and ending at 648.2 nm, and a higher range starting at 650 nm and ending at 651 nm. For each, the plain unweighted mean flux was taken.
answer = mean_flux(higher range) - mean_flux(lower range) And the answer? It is -0.8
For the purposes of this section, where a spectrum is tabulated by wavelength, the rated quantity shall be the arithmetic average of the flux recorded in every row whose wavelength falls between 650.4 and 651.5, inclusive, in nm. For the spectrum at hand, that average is 35.1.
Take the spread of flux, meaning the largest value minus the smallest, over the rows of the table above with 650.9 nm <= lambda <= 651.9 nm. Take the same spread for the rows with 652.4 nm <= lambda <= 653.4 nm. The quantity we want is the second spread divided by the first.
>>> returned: 1.03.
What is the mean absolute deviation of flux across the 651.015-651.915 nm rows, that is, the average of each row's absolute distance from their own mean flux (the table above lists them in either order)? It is 0.51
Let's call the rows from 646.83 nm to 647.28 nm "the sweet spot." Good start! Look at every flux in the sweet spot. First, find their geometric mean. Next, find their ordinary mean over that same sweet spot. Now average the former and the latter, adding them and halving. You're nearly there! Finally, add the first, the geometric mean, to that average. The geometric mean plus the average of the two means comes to 72.5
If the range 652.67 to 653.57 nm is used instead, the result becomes 71.0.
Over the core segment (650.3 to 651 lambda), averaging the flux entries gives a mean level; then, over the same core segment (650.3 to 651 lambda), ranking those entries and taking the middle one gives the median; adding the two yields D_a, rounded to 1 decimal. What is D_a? 69.6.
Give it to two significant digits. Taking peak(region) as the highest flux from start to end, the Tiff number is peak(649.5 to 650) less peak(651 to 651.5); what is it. -2.6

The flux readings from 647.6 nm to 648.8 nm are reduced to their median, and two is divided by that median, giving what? 0.0580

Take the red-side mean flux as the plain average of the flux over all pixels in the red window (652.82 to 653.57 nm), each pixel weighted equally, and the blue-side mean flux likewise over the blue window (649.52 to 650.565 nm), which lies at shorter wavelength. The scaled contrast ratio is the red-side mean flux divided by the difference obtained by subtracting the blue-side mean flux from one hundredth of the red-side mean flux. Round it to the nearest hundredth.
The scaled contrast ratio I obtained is -1.09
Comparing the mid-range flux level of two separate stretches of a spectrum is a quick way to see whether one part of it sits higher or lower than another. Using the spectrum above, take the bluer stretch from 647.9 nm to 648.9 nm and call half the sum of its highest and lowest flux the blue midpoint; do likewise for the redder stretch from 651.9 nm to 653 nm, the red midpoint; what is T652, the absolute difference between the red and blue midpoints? 1.24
